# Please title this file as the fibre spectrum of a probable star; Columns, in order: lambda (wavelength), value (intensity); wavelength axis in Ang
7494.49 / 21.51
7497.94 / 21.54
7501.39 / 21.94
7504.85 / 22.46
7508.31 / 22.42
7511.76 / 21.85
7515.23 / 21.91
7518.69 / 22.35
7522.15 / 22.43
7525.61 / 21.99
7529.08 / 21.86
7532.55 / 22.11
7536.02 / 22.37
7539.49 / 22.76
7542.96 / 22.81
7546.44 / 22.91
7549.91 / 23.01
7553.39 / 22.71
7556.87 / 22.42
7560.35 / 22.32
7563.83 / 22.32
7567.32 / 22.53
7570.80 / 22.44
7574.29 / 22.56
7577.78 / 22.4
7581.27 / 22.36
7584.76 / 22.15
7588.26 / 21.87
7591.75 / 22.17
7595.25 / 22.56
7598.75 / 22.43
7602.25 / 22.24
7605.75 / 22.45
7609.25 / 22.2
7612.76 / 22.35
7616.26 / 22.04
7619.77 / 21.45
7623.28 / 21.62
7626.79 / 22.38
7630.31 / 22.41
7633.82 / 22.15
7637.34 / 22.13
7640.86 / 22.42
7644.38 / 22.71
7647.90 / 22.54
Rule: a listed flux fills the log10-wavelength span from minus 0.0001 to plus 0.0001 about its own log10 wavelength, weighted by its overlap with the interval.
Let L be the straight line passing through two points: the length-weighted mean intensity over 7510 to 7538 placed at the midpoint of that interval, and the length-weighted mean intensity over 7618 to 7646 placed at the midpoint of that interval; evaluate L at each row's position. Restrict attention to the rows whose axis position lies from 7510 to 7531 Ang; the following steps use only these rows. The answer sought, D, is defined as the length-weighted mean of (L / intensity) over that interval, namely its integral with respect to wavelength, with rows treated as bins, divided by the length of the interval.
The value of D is 1.00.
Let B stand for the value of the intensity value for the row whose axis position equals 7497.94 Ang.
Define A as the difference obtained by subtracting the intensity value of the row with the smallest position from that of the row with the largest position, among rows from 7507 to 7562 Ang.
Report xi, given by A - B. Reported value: -21.6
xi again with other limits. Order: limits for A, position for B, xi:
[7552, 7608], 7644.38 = -23.0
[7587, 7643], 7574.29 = -22.0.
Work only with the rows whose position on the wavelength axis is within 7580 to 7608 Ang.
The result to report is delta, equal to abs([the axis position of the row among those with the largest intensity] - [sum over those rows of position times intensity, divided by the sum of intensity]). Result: 1.7 Ang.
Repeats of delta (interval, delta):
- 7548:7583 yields 15.6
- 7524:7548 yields 10.3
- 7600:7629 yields 8.7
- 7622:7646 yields 10.5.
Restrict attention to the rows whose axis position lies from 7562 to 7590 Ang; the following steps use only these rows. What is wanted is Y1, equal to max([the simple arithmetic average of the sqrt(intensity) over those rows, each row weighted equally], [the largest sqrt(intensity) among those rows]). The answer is 4.75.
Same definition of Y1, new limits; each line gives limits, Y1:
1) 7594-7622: 4.75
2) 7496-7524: 4.74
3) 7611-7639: 4.73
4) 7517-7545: 4.78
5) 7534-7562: 4.80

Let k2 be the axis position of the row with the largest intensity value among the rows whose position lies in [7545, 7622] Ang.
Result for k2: 7549.91 Ang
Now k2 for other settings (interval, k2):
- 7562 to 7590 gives 7574.29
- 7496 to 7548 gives 7546.44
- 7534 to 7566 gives 7549.91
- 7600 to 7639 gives 7605.75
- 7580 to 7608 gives 7595.25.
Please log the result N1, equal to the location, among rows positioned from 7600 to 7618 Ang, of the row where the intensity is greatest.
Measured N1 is 7605.75 Ang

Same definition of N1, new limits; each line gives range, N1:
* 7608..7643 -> 7640.86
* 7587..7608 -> 7595.25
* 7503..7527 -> 7504.85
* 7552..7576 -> 7553.39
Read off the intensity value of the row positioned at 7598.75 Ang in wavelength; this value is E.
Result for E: 22.43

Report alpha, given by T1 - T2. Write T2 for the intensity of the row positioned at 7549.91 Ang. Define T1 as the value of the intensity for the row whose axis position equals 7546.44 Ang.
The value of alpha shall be -0.1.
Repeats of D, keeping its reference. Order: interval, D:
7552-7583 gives 0.99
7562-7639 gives 1.00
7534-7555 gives 0.97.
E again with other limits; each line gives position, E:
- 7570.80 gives 22.44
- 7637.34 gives 22.13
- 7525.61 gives 21.99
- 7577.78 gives 22.4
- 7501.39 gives 21.94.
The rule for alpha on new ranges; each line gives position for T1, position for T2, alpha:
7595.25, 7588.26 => 0.7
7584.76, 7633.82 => 0.0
